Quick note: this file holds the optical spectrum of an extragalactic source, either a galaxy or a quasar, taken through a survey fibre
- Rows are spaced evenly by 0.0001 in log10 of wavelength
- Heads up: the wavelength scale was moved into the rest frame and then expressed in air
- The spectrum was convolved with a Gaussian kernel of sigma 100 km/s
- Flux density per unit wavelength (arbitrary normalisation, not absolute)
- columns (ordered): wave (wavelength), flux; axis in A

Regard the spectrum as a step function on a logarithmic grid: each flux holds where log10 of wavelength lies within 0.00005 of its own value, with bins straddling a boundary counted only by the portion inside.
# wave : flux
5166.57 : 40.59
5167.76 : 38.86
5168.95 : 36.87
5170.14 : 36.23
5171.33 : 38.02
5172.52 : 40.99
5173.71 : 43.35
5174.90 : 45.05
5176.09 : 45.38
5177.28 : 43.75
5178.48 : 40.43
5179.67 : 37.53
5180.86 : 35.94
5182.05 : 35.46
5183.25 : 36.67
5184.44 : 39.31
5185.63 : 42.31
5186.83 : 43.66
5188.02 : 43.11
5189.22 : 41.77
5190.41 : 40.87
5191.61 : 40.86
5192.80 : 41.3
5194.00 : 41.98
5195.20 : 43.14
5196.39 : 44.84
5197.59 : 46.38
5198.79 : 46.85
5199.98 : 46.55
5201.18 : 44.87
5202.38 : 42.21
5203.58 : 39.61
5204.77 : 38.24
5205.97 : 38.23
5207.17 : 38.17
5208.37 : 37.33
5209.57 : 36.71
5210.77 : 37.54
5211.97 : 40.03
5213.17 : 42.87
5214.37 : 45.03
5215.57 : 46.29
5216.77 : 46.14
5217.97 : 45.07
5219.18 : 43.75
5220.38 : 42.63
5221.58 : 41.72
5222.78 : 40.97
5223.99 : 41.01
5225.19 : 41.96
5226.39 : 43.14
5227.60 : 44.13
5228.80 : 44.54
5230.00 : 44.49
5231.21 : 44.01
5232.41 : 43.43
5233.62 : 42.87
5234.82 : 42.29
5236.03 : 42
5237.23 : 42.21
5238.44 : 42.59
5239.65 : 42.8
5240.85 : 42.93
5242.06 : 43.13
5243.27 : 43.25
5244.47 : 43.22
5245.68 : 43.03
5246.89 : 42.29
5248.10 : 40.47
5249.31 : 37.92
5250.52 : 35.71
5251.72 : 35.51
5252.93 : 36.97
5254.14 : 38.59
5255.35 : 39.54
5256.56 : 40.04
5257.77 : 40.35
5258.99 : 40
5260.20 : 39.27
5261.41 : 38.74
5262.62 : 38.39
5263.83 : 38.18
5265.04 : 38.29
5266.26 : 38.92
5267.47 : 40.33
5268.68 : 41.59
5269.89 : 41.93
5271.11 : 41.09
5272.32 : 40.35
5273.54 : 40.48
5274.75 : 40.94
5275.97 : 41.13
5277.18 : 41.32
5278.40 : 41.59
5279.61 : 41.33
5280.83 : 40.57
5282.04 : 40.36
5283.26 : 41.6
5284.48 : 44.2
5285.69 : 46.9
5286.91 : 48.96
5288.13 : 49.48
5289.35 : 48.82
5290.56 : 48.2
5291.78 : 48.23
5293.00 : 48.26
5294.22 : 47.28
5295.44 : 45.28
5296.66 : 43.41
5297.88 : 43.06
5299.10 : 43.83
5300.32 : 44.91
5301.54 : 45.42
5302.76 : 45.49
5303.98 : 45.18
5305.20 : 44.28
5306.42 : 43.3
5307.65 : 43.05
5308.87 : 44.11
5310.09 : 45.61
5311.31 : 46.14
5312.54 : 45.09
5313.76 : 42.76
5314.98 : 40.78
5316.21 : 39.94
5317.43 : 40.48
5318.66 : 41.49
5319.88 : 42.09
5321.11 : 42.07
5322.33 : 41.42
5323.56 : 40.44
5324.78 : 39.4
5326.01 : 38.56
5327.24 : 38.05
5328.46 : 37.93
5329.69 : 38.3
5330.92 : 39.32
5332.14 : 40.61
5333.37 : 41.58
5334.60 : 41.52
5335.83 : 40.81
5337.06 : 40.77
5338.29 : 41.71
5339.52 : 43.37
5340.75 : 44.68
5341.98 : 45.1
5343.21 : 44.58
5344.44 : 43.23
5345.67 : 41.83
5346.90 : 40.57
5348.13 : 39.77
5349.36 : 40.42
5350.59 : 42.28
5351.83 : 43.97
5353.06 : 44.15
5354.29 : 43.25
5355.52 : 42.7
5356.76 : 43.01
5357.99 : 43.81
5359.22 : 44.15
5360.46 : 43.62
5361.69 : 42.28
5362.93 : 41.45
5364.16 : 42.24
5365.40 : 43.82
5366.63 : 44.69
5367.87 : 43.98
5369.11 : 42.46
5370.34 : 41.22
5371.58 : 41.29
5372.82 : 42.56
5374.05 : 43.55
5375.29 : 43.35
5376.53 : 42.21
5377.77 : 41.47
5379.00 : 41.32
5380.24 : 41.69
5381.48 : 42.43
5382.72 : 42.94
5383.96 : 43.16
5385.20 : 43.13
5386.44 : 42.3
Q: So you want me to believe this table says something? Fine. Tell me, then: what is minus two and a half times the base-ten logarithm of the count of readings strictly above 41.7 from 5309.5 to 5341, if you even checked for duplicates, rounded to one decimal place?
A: -2.4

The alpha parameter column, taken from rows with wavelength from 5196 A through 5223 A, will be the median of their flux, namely 42.6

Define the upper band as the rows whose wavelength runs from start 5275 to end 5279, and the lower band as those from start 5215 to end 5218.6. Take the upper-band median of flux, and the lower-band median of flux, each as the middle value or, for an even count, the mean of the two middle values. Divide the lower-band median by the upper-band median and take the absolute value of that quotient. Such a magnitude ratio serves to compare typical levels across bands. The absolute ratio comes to 1.12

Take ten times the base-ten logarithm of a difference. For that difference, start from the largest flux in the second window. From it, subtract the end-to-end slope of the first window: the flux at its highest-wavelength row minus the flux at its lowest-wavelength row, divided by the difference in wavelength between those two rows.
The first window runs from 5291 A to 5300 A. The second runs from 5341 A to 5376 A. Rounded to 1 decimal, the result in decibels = 16.6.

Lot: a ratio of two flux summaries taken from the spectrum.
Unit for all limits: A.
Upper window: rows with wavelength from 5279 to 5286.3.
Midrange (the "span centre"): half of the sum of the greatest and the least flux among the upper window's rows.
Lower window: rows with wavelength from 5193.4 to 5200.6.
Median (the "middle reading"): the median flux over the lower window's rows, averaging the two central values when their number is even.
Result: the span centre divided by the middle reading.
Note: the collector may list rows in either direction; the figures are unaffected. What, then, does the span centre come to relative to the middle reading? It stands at 0.96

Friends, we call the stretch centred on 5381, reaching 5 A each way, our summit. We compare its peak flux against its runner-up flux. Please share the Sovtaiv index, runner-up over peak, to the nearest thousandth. 0.999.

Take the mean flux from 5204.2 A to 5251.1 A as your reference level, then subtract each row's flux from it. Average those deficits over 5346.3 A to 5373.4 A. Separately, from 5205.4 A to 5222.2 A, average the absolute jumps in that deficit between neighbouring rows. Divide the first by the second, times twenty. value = -12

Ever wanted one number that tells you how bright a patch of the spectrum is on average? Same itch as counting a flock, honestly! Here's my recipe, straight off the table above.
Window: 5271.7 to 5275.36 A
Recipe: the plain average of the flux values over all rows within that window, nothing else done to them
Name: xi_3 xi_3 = 41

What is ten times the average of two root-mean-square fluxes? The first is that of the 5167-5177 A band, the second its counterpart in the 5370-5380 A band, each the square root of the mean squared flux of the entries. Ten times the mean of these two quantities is 414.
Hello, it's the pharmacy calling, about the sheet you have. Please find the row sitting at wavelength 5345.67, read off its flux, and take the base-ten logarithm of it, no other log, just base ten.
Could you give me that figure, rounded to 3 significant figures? 1.62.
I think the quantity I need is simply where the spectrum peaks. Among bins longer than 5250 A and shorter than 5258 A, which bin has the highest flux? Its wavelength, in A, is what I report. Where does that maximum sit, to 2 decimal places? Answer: 5257.77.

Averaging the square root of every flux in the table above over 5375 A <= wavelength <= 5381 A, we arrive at 6.48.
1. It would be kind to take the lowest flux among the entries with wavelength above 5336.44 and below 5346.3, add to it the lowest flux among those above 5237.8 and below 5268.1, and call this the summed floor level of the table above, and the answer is 76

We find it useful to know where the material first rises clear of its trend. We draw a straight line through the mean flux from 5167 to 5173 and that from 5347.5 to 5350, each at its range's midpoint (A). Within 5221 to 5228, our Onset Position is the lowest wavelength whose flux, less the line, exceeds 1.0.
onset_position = 5221.58 A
